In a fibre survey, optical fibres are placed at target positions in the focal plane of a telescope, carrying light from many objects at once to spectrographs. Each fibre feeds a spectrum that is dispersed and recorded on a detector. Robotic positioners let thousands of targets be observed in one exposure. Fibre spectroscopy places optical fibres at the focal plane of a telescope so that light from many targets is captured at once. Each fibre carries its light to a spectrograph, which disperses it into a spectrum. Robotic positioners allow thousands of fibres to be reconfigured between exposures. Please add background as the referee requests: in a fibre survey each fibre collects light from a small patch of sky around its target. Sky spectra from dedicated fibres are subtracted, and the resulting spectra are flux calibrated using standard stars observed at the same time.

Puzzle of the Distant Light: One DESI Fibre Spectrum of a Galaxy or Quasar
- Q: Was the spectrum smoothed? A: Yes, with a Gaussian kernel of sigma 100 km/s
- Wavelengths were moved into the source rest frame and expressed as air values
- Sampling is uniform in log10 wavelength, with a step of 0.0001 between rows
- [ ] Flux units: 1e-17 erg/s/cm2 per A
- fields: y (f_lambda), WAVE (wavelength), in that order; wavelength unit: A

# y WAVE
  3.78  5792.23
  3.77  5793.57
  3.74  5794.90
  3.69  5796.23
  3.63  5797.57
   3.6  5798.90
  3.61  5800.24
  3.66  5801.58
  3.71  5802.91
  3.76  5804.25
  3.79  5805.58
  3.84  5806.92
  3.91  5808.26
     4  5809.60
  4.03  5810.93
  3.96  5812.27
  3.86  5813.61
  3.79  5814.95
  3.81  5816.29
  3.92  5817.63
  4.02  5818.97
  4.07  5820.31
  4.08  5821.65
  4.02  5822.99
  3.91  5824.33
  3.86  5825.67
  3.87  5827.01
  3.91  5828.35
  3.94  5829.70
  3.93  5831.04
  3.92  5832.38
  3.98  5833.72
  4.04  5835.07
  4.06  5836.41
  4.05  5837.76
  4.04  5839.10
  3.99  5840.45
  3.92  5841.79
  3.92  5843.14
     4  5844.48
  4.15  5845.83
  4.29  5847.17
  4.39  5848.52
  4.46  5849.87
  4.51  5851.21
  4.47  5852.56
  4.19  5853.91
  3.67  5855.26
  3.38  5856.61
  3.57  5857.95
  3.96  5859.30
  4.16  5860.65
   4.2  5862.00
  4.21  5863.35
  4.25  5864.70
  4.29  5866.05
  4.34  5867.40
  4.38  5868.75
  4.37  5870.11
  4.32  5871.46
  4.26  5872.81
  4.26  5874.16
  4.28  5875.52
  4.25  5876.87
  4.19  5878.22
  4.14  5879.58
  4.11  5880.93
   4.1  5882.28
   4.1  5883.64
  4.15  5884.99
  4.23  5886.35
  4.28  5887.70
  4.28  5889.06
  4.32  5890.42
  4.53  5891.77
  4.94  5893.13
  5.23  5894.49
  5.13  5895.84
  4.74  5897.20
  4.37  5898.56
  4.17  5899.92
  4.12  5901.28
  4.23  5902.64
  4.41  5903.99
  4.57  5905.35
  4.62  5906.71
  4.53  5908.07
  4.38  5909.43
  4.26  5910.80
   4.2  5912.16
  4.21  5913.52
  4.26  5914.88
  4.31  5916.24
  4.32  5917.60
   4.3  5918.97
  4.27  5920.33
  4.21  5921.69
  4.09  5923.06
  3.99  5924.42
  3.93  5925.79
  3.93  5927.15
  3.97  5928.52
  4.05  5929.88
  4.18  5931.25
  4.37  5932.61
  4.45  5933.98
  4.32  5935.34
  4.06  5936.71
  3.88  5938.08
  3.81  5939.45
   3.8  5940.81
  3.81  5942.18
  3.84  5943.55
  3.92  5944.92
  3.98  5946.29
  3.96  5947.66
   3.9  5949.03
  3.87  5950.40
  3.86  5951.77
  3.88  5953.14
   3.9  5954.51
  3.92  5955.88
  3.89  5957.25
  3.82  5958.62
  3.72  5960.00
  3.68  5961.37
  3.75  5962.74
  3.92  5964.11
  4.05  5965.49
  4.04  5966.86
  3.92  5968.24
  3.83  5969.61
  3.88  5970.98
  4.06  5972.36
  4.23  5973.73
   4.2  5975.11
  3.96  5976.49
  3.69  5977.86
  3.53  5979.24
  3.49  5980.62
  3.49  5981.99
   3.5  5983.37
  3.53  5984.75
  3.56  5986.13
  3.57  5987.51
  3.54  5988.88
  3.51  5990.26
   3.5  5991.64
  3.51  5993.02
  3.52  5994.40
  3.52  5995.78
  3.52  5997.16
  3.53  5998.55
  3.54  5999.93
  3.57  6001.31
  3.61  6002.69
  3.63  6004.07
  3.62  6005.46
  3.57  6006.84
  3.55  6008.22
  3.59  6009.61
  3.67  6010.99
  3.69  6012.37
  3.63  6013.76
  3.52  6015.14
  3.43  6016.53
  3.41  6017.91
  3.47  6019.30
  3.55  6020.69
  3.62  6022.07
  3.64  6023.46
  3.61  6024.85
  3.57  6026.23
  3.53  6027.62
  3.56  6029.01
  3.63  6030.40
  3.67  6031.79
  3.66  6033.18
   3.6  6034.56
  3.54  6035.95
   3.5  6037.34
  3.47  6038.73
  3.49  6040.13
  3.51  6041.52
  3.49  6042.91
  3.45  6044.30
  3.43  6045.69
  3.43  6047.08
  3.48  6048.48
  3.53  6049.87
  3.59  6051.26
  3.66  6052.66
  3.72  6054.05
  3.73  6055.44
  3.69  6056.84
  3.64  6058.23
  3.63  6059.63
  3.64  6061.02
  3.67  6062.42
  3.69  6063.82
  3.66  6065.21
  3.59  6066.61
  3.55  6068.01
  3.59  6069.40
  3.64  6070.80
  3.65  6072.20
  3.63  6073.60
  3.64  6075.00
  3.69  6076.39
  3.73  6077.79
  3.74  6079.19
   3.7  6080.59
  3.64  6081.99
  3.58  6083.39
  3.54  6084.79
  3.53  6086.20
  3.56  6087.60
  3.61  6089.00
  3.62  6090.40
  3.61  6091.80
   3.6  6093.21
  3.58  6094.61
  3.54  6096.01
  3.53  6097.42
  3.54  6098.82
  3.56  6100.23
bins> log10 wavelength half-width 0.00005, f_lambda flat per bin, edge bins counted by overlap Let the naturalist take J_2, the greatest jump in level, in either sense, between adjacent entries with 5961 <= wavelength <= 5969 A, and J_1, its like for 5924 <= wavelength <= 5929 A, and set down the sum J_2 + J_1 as 0.23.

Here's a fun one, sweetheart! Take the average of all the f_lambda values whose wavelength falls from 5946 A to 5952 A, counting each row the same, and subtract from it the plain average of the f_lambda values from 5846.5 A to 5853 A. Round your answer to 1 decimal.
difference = -0.5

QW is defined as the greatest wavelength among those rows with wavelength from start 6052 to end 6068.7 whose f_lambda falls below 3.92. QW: 6068.01 A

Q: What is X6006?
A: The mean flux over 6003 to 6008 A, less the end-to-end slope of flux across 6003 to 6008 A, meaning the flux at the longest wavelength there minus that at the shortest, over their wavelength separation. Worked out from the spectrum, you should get 3.6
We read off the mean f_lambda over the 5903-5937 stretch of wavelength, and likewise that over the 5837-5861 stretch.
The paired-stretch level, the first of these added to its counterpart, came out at 8.31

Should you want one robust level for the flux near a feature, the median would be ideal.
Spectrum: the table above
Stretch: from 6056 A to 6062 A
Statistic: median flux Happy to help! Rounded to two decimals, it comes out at 3.64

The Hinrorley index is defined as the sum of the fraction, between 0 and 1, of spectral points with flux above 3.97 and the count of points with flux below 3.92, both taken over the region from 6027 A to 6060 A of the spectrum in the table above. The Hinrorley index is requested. 24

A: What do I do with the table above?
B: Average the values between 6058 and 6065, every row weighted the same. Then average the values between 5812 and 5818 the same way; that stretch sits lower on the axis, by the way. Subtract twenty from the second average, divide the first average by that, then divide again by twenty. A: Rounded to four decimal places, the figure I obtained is -0.0113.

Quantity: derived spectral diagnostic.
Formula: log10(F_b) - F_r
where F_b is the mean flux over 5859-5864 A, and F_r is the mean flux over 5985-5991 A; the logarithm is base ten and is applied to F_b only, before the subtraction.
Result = -2.93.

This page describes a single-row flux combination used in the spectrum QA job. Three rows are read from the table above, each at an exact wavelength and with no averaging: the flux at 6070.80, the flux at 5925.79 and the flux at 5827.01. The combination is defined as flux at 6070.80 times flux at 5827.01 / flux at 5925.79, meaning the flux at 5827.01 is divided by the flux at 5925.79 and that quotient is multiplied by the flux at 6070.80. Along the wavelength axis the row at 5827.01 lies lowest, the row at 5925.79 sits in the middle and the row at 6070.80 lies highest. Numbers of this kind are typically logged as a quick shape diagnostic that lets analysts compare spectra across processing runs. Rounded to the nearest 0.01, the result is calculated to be 3.58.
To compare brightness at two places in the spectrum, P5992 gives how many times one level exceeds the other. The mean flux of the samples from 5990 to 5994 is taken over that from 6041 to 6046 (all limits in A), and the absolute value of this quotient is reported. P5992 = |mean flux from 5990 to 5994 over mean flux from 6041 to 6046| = 1.01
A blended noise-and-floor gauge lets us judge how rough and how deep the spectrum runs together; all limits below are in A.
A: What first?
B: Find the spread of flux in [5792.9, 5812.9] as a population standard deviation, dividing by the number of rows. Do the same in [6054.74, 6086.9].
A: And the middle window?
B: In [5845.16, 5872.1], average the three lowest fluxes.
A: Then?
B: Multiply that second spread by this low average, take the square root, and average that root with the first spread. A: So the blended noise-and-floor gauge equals 0.29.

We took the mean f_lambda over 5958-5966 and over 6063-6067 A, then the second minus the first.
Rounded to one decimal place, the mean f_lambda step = -0.2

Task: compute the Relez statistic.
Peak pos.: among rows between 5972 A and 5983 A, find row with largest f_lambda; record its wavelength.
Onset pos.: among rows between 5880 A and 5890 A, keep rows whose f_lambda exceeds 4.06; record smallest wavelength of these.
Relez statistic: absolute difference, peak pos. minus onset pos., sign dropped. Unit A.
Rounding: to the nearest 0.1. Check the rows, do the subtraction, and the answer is 92.8 A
